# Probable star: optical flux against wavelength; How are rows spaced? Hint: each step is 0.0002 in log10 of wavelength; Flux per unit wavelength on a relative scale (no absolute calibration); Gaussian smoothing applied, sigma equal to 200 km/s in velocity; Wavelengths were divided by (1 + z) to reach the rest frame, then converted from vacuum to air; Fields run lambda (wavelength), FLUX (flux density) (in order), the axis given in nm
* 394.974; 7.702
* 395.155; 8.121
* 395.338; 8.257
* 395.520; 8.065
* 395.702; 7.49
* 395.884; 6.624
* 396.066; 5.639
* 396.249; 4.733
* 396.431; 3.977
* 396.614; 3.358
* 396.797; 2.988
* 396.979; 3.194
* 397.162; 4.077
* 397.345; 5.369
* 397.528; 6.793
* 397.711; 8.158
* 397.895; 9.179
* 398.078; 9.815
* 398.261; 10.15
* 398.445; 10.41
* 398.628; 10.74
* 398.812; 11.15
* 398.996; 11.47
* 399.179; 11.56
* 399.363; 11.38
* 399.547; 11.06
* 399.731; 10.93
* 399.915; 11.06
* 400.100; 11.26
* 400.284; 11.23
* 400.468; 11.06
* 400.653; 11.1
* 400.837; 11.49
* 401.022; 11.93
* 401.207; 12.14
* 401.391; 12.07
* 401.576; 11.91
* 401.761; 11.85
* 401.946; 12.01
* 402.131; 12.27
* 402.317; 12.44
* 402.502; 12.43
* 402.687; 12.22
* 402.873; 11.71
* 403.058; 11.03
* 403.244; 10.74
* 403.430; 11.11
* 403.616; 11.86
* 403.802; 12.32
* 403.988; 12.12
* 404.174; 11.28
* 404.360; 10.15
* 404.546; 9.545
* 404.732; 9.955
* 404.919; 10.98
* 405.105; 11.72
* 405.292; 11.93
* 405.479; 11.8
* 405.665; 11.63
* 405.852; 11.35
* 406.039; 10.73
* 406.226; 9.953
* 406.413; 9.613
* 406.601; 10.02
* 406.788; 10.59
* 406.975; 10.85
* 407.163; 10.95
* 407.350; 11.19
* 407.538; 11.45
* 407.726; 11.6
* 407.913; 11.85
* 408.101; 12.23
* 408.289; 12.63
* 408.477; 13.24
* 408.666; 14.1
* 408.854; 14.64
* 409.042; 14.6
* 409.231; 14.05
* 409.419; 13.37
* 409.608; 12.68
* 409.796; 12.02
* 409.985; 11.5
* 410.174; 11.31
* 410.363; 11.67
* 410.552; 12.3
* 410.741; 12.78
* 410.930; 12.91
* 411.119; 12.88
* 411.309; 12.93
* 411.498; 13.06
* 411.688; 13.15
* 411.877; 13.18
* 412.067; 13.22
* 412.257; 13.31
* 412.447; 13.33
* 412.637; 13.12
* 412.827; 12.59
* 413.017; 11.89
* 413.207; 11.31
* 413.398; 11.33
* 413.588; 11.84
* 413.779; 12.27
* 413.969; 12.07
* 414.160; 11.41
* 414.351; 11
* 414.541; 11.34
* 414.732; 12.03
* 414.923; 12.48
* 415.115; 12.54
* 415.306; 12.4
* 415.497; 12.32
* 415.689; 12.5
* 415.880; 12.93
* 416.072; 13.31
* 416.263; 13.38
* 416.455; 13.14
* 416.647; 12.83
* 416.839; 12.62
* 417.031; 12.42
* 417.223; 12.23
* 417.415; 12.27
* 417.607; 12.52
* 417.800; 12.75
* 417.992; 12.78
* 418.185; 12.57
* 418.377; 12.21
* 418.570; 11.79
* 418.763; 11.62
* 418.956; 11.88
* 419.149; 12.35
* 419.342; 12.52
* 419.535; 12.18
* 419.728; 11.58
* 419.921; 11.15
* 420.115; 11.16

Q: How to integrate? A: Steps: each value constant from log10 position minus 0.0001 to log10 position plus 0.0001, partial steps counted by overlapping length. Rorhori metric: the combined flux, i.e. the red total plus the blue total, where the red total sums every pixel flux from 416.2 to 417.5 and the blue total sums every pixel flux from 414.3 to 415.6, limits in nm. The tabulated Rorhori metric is 173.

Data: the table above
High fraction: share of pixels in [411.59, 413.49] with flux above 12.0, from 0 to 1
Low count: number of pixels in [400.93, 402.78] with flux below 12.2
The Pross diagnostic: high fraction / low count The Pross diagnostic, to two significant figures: 0.12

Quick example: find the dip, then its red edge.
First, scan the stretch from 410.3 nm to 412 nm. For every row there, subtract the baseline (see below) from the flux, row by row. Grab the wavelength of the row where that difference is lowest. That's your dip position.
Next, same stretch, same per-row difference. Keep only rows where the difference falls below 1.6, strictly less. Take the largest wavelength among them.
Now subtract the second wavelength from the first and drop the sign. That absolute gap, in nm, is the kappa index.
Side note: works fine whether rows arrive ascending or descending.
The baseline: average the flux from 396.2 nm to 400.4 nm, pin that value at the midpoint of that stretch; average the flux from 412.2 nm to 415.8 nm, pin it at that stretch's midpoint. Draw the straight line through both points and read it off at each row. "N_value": 1.51 nm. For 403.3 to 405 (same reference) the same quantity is 0.37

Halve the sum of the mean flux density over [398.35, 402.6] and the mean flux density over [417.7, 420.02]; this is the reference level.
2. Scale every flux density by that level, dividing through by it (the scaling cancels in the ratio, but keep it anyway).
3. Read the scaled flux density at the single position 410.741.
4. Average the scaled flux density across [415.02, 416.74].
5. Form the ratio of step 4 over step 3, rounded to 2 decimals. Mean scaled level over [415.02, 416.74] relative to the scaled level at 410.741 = 1.00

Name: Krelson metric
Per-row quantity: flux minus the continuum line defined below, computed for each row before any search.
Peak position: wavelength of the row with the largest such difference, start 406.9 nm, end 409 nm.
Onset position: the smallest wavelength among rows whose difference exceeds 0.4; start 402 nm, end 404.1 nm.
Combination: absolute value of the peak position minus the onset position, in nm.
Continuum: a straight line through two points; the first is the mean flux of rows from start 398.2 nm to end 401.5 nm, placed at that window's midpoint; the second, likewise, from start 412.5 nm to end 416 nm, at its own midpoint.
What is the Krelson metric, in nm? 6.72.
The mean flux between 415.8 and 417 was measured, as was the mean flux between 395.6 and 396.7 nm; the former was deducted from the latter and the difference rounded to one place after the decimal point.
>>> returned -7.7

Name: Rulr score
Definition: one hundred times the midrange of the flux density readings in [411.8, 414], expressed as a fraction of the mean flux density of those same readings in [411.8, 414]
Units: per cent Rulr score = 99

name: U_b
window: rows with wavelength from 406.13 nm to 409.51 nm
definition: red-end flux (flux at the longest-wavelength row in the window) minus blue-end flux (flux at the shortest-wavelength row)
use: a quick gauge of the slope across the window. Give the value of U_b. 3.4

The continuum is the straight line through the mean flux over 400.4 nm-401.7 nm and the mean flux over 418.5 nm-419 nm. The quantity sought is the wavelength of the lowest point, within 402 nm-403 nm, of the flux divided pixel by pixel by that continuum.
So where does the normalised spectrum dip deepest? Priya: 402.873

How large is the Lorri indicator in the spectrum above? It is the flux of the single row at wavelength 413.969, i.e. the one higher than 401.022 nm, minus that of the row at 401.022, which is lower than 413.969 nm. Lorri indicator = 0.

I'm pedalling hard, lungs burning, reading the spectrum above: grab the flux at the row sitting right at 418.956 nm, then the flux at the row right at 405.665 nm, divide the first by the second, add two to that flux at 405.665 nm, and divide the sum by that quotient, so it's 13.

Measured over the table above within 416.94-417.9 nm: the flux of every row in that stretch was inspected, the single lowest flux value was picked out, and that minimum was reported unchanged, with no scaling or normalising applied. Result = 12.23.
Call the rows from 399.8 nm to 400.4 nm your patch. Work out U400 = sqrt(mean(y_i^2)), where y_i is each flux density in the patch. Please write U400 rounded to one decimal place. 11.2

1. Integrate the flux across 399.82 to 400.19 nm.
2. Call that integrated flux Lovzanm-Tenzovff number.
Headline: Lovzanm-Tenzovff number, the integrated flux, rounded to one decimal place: 4.1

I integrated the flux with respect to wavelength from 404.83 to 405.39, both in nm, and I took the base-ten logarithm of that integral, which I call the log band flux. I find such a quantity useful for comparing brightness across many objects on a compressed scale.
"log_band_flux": 0.81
